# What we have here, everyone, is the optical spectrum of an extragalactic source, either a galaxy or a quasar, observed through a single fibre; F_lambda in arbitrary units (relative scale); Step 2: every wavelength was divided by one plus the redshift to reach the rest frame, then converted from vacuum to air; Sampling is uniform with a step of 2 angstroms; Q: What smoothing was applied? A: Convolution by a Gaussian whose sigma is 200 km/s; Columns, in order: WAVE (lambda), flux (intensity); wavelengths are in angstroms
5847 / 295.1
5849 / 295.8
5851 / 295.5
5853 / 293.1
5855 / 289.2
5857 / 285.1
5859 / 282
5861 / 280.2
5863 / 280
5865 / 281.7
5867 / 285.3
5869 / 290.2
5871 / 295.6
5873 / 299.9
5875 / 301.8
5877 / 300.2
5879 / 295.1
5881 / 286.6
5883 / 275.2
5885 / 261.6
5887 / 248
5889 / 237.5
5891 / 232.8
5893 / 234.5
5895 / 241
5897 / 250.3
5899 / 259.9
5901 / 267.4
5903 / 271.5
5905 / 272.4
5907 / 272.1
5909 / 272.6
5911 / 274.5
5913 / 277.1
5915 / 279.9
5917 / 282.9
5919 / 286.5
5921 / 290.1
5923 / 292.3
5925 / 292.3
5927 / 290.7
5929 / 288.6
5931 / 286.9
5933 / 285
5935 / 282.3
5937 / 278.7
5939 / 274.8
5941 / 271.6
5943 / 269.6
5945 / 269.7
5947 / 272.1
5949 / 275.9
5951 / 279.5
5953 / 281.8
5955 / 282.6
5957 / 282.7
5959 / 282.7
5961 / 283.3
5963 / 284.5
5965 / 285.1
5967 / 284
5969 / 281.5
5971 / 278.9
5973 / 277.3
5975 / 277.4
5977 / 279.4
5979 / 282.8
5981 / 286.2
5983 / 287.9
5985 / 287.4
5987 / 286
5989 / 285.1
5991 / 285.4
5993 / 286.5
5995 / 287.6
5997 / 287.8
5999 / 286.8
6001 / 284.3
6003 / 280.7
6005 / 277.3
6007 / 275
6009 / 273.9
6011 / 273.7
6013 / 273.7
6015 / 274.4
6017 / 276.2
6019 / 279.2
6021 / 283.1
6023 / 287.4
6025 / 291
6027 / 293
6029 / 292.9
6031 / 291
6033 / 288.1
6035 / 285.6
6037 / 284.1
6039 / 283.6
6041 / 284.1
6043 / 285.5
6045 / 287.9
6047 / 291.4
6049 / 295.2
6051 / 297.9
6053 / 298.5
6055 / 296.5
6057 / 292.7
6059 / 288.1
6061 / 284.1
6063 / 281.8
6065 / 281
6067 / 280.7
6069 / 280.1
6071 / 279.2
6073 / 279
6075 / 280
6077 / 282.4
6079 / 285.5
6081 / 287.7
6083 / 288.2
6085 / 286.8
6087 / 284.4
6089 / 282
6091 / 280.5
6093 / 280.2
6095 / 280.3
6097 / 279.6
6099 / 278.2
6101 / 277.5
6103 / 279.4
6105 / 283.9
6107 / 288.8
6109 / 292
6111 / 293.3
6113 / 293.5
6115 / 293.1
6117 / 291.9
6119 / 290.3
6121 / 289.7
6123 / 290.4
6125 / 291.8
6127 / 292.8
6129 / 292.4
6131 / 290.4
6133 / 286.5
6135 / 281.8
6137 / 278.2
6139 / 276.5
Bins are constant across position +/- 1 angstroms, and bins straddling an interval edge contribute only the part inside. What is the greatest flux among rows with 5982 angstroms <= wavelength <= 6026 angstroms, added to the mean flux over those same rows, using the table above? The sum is 573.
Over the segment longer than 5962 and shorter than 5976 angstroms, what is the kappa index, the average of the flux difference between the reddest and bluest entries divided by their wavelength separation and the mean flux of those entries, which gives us 140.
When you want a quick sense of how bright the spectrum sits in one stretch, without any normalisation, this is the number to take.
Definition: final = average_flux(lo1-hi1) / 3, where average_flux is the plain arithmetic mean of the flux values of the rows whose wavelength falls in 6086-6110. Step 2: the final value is 94.1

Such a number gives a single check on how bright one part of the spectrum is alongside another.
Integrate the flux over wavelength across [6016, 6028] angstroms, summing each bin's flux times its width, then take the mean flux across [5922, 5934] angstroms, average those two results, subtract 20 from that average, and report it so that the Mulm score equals 1835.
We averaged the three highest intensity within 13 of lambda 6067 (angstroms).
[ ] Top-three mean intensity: 292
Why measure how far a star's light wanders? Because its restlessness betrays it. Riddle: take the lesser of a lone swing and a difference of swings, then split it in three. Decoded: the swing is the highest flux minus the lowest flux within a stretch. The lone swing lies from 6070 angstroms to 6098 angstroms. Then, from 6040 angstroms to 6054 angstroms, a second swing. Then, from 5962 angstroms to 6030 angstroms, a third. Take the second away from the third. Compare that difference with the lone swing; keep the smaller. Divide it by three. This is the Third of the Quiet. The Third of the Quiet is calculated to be 1.6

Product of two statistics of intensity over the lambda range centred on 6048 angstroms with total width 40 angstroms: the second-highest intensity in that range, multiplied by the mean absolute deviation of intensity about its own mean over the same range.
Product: 1425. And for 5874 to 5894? 7340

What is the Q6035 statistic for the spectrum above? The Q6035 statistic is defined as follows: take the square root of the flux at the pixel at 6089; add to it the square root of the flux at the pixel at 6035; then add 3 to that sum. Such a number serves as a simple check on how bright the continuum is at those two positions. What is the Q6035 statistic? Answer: 36.7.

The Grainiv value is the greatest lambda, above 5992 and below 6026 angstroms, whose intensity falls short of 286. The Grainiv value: 6021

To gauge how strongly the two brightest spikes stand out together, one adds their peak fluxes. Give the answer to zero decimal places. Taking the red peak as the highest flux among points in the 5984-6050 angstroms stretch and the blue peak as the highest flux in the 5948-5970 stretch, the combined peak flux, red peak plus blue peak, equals 580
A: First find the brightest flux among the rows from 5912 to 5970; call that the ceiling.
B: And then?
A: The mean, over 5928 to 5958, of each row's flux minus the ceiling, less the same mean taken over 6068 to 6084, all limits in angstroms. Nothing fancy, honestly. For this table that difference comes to -4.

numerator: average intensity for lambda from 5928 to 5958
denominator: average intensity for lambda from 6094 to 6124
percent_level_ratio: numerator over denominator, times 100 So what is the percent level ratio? 97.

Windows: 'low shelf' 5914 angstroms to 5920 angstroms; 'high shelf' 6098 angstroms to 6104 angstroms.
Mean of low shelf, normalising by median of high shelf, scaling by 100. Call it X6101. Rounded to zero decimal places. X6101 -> 102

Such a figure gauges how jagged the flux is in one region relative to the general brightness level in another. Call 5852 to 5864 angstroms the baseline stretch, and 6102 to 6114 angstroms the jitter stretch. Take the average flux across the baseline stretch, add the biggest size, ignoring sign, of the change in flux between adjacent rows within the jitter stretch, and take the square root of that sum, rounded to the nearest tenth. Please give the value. 17.0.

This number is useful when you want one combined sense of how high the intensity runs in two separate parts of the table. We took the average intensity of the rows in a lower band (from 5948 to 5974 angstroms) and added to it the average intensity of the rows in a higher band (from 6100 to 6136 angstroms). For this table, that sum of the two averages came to 570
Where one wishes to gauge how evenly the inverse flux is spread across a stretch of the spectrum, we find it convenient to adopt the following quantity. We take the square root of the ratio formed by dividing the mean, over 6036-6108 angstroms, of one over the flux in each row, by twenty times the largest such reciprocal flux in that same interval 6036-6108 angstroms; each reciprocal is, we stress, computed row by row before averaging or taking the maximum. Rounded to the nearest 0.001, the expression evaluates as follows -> 0.221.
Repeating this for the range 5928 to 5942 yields 0.220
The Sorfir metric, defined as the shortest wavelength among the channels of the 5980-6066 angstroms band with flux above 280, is 5981 angstroms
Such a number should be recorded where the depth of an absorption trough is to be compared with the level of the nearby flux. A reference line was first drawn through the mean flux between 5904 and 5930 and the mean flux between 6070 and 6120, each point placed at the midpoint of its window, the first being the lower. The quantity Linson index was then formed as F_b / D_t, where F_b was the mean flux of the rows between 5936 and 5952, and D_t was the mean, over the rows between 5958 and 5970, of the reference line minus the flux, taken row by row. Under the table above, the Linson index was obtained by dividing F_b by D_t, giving -593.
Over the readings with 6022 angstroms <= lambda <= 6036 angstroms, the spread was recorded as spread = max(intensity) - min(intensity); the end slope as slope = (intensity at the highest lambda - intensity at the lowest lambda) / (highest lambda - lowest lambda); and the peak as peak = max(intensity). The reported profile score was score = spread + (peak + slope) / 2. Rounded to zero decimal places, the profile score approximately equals 154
